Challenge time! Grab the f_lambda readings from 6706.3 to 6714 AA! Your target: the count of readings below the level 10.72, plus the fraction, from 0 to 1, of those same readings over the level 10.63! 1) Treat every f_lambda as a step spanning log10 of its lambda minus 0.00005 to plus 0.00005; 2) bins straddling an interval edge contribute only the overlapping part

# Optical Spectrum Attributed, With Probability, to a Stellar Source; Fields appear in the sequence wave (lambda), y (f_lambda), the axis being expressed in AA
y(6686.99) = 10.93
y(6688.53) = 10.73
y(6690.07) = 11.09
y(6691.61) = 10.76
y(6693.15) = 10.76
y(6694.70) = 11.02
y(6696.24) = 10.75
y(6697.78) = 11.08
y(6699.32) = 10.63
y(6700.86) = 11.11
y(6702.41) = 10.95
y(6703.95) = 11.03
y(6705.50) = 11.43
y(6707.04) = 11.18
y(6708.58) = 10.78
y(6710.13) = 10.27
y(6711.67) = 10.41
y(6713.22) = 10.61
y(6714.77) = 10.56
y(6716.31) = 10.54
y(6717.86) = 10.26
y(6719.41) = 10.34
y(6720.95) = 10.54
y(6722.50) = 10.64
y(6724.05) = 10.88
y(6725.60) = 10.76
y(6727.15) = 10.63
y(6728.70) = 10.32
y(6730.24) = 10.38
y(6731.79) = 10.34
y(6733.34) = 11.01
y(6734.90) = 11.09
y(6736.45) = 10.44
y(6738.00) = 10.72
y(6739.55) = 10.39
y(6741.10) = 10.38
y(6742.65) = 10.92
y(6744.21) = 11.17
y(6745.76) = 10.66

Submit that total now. 3.4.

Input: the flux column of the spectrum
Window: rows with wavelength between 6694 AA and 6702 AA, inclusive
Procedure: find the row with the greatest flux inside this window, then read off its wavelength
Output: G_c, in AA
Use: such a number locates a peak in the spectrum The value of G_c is 6700.86 AA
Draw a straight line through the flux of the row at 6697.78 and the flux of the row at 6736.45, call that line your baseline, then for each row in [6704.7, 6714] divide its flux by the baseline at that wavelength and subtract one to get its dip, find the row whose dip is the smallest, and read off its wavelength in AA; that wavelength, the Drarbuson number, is 6710.13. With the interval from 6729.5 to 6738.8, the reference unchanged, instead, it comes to 6731.79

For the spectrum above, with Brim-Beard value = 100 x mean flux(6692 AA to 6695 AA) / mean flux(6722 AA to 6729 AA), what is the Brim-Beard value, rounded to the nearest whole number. 102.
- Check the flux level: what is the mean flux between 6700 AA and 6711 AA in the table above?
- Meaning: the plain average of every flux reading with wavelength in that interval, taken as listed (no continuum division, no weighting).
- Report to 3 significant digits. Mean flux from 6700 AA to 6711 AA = 11.0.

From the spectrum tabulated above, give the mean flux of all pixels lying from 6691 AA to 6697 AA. 10.8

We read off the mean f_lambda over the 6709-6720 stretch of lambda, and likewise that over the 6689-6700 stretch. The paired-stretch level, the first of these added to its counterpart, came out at 21.3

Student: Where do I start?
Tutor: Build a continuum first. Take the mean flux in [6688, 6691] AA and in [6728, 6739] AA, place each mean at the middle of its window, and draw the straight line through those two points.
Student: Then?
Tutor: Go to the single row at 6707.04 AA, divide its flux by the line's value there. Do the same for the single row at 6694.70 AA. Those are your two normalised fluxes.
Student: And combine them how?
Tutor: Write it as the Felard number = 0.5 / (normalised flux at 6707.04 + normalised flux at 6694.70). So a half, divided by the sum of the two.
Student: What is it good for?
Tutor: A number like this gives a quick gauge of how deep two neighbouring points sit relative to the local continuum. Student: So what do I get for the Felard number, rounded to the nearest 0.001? 0.244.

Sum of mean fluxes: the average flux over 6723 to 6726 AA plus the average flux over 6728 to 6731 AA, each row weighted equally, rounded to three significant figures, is 21.2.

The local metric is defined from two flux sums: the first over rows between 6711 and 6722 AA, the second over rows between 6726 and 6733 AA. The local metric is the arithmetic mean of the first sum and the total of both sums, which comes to 94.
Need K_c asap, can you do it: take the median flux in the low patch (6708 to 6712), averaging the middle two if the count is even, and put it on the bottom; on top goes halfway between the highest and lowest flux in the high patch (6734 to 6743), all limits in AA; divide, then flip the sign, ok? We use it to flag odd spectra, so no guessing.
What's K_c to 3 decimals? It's -1.031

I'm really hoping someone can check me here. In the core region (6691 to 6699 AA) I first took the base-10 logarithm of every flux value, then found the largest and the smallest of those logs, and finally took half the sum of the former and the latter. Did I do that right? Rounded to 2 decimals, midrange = 1.04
